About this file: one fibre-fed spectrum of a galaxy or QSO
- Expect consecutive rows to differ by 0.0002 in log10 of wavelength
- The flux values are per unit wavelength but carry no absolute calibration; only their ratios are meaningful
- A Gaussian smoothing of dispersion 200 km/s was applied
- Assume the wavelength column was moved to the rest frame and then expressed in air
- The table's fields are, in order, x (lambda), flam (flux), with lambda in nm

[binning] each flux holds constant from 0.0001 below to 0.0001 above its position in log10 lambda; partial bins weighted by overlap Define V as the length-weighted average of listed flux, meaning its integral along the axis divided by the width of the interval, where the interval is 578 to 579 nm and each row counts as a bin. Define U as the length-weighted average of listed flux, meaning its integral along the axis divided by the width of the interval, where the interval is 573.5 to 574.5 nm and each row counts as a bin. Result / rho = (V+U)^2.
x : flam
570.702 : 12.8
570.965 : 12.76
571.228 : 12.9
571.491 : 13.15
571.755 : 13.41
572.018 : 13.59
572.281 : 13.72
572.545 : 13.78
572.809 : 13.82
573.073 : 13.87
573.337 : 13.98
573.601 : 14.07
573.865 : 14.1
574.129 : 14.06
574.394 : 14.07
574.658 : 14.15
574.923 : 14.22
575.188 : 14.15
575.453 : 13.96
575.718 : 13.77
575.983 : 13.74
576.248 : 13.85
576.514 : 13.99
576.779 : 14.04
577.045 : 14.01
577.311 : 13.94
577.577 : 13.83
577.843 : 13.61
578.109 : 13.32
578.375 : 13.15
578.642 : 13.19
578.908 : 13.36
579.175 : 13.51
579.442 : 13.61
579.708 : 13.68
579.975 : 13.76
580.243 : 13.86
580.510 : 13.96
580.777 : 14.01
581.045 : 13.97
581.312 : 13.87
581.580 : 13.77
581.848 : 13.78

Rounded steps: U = 14.1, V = 13.3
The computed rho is 747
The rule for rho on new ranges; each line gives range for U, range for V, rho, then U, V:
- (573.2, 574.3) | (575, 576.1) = 783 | 14.1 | 13.9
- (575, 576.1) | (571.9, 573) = 765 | 13.9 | 13.7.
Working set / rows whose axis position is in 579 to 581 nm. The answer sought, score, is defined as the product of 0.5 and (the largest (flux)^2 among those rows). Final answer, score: 98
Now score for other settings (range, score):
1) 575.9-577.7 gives 99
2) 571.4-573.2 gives 96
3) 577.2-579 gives 97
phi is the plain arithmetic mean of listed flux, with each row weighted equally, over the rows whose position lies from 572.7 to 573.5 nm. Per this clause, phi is 13.9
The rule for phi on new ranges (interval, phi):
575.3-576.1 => 13.8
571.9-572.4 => 13.7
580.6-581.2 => 14.0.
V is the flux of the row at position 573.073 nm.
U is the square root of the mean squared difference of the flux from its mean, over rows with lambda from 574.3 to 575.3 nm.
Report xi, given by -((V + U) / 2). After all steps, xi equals -6.96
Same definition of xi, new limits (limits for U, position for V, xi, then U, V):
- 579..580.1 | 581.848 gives -6.94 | 0.09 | 13.78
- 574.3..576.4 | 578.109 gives -6.75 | 0.17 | 13.32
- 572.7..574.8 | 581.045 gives -7.04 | 0.11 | 13.97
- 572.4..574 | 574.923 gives -7.17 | 0.12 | 14.22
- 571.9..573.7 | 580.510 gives -7.05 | 0.15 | 13.96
